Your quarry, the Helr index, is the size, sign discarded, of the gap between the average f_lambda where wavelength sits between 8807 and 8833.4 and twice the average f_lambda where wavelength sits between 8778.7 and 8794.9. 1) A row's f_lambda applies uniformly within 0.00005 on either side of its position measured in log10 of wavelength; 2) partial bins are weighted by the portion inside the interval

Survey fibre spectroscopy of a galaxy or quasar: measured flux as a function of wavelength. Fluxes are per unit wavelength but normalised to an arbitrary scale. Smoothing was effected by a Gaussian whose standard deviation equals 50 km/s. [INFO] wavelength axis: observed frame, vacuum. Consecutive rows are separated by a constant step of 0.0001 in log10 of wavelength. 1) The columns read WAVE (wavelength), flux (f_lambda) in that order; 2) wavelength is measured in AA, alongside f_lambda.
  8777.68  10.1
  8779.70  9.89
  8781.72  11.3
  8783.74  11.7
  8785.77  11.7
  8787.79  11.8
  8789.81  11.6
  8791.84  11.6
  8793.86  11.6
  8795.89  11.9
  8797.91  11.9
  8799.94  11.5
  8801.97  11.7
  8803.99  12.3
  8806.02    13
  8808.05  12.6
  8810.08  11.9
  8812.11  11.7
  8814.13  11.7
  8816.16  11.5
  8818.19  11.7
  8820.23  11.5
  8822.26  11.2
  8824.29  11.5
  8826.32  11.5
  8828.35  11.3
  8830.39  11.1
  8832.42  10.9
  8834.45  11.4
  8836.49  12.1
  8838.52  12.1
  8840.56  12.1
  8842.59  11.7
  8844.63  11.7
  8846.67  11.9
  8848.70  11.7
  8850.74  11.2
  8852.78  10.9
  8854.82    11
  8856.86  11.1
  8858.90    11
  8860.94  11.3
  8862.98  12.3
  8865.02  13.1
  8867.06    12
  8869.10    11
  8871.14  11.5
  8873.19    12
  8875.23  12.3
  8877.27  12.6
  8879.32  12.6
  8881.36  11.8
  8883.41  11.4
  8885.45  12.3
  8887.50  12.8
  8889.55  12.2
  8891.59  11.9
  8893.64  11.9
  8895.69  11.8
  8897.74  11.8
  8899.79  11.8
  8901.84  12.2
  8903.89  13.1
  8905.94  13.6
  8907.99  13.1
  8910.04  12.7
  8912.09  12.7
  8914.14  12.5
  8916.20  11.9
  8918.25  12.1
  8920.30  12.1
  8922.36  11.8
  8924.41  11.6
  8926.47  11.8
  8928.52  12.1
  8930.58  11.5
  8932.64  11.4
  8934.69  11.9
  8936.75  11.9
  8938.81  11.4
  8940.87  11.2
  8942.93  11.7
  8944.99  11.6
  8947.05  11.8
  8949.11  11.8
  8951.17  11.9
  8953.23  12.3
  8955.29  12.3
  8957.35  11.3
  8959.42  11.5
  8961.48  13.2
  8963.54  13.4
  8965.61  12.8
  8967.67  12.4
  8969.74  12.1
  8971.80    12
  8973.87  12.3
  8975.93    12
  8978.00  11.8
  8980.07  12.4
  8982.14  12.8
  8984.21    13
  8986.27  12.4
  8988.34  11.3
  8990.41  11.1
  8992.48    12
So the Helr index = 11.25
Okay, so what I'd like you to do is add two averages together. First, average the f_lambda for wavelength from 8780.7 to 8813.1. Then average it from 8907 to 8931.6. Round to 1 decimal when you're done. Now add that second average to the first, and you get 24.0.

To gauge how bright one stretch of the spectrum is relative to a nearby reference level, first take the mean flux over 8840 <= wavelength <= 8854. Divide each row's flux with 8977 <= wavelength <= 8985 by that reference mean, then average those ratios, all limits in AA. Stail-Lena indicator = 1.08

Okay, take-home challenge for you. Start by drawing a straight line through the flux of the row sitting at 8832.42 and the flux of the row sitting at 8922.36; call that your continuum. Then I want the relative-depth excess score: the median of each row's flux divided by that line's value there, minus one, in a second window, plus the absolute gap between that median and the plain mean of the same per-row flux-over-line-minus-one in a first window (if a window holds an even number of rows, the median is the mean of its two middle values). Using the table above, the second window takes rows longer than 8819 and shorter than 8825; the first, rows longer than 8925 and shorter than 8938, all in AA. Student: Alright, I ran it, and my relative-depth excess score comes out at 0.14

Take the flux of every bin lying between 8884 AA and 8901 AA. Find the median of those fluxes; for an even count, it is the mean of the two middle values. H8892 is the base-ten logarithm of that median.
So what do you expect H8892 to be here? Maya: 1.08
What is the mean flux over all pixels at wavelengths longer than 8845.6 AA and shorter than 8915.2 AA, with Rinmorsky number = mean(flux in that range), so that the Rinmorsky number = 12.0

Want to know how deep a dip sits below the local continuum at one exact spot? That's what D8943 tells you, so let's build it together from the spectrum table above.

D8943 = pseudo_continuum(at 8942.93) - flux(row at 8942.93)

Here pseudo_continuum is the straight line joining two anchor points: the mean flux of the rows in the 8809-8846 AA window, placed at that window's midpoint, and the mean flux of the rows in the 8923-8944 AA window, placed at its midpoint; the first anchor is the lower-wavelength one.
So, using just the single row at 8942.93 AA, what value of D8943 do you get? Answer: 0.0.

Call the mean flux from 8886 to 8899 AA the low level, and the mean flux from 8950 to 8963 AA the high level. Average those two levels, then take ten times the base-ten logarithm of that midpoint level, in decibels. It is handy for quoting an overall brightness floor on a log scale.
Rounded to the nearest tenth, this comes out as 10.8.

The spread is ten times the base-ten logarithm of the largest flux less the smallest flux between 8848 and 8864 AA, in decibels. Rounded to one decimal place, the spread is 1.5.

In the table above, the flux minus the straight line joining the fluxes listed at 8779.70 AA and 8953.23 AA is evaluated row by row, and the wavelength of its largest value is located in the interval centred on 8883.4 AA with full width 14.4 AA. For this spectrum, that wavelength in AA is 8887.50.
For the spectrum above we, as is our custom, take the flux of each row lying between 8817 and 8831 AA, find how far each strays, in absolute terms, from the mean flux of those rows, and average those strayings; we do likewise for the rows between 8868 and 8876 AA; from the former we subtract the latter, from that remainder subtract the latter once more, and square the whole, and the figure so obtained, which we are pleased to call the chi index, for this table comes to 0.5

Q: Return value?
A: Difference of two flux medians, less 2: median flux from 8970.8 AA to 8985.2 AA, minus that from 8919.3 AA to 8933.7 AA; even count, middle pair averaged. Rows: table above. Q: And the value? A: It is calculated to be -1.5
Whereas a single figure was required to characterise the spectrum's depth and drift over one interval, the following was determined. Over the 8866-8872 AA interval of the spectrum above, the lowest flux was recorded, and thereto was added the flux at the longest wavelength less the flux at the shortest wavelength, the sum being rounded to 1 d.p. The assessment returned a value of 10.5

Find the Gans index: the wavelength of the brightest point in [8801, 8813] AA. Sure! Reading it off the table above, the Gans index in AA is 8806.02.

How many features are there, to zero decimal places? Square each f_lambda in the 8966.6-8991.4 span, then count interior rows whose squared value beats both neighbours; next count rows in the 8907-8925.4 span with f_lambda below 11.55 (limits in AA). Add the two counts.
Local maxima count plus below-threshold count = 2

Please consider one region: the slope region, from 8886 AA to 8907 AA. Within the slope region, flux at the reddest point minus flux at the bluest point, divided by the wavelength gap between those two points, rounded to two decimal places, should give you 0.04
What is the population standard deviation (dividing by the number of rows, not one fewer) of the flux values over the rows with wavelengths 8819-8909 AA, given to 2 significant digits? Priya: 0.65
